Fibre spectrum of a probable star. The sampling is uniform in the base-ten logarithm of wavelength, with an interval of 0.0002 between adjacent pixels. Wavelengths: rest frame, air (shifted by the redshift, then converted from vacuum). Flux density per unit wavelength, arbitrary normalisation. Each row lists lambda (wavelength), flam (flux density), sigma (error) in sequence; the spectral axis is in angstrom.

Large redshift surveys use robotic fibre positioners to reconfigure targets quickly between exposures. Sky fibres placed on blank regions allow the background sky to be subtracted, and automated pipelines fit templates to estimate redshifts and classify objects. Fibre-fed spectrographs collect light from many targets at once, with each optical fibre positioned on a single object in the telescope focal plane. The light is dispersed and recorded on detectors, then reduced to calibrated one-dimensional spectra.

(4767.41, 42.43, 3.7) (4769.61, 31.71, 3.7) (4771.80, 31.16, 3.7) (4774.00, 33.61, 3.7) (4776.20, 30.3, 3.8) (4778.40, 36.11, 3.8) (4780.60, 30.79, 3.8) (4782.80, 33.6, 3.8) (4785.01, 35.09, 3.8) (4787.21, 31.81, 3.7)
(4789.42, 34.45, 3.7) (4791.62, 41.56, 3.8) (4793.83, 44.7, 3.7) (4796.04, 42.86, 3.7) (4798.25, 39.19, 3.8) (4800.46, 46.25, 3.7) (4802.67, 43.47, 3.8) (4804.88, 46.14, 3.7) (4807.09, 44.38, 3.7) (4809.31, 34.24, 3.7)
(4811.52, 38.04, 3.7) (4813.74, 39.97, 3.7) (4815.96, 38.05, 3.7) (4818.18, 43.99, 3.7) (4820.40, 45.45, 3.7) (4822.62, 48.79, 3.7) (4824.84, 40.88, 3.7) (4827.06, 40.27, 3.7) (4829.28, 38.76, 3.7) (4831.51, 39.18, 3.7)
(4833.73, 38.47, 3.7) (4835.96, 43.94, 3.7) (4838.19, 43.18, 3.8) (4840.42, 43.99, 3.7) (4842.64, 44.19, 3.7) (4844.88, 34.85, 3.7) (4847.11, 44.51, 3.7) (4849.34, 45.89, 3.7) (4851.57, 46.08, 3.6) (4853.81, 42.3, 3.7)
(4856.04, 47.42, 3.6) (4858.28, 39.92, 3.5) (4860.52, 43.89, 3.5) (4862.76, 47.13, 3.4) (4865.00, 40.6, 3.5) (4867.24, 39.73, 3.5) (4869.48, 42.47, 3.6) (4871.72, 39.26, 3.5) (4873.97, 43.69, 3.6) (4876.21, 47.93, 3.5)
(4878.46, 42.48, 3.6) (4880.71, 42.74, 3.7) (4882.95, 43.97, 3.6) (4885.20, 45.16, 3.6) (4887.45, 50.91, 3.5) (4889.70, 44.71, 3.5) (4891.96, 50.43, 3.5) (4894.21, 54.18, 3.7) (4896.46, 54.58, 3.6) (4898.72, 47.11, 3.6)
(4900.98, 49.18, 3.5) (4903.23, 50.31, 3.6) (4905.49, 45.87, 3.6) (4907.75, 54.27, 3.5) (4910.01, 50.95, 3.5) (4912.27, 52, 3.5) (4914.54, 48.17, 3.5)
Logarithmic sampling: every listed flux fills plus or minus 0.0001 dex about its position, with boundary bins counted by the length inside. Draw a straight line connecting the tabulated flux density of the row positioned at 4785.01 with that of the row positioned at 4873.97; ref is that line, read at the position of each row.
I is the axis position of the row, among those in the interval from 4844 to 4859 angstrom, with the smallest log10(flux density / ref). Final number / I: 4844.88 angstrom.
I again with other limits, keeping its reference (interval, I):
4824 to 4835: 4833.73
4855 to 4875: 4871.72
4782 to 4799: 4787.21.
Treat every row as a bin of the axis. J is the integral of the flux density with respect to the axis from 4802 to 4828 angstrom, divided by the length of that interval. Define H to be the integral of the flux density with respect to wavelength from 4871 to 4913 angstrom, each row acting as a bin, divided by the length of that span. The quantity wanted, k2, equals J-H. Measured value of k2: -6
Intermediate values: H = 47.9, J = 42.0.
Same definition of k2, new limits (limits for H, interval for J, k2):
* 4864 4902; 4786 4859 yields -4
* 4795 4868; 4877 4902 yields 5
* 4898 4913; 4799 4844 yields -8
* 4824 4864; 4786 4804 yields -2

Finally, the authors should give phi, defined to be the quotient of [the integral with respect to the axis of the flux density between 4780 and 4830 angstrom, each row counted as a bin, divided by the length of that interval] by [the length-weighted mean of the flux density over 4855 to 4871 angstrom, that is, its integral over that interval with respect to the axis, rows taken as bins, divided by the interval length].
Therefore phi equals 0.94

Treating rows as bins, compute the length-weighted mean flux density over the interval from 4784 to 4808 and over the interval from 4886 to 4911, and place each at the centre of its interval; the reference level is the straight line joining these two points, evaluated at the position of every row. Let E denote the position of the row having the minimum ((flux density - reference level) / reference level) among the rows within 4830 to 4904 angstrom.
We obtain 4844.88 angstrom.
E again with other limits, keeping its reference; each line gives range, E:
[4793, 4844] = 4809.31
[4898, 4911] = 4905.49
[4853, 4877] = 4871.72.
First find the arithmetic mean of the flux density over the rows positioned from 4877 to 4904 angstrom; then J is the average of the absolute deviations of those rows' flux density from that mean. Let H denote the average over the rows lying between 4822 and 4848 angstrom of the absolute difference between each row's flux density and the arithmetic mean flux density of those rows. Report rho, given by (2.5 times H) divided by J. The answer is 2.08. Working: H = 3.0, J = 3.6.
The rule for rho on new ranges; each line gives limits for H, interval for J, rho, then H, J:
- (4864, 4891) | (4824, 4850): 2.18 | 2.4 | 2.8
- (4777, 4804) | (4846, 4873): 4.58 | 4.7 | 2.6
